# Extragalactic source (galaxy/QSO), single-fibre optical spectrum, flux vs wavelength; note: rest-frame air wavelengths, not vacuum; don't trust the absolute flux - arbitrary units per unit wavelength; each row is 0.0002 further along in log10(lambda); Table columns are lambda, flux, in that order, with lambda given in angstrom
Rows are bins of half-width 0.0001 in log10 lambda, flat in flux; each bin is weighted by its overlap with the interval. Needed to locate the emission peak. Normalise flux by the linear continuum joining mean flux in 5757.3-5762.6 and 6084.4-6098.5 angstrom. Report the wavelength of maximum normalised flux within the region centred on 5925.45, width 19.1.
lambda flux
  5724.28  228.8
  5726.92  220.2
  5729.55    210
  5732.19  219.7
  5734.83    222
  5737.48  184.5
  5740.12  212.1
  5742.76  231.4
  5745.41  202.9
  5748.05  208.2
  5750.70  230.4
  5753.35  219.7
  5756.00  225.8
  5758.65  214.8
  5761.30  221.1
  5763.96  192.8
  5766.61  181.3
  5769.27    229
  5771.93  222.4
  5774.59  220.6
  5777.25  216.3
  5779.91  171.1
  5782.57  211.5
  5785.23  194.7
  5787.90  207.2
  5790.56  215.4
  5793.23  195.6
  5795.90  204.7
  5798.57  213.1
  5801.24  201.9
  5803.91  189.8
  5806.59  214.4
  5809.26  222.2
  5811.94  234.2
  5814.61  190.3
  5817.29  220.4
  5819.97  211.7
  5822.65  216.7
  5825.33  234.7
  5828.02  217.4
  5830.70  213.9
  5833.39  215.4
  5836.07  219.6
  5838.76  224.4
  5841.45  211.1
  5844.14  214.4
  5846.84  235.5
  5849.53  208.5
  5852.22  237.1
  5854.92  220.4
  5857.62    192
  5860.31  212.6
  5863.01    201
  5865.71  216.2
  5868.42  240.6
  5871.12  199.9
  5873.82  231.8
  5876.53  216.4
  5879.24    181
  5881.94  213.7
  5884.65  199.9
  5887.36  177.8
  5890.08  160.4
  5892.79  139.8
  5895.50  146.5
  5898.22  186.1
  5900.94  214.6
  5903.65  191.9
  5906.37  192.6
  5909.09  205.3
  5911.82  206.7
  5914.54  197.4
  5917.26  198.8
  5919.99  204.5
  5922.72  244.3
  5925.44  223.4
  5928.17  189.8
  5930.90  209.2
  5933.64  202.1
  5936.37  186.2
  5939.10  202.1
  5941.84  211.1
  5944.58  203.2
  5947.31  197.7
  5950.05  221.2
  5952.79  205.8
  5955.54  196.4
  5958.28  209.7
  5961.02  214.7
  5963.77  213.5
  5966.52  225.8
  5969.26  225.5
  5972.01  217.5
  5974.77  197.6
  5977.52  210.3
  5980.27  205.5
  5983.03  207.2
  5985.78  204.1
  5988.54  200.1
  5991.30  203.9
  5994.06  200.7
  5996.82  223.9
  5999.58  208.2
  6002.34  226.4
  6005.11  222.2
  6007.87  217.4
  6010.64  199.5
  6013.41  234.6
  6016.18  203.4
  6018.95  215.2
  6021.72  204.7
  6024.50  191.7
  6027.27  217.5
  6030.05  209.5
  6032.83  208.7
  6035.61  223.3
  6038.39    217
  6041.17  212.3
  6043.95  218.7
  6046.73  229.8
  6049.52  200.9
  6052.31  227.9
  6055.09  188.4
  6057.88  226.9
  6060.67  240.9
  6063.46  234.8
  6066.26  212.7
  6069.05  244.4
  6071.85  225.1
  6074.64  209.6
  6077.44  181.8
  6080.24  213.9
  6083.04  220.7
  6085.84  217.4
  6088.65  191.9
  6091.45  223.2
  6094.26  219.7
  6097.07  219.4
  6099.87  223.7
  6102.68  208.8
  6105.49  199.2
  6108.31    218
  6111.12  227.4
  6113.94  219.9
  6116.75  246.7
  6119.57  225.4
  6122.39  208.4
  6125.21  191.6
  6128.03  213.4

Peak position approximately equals 5922.72 angstrom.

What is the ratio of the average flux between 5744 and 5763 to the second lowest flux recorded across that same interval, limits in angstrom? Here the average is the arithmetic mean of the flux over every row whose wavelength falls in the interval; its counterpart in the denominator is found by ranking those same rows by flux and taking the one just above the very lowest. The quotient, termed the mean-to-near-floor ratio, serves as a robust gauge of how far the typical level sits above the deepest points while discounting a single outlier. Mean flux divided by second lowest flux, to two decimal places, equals 1.04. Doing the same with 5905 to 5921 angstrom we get 1.02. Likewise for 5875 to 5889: 1.09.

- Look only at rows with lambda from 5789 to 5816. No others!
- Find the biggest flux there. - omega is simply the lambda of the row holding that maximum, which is 5811.94 angstrom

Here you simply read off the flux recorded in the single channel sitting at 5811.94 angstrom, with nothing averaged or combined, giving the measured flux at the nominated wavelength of 234.2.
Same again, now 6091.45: 223.2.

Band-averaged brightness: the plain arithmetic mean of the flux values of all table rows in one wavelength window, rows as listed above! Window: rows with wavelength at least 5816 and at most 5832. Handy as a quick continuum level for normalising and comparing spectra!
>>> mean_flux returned 219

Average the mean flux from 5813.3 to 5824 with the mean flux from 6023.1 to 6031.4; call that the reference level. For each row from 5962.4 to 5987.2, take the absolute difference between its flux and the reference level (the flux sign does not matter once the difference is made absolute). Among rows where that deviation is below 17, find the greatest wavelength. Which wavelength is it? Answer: 5985.78 angstrom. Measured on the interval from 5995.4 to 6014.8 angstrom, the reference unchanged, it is 6010.64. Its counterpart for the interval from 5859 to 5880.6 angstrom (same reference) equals 5876.53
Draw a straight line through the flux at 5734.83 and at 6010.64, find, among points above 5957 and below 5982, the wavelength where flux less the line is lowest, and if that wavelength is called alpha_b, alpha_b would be 5974.77 angstrom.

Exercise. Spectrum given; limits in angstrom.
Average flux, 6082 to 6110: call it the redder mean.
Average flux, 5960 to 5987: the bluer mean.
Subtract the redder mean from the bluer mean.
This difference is -2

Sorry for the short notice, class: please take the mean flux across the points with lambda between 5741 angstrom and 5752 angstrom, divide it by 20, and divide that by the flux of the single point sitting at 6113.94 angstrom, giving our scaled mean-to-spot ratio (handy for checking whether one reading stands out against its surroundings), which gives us 0.050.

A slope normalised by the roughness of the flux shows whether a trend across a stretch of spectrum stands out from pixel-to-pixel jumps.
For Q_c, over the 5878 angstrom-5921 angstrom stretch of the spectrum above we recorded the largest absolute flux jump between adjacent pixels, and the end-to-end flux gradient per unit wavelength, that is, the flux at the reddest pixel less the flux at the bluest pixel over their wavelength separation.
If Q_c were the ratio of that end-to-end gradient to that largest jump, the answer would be 0.015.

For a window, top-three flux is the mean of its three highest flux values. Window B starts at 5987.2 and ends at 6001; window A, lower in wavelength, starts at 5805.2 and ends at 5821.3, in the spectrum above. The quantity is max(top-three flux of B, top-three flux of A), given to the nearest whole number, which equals 226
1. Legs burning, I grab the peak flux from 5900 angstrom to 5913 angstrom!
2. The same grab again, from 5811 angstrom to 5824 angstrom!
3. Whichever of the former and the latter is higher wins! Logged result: 234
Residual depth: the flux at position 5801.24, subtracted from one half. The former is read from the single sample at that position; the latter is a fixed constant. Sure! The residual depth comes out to -201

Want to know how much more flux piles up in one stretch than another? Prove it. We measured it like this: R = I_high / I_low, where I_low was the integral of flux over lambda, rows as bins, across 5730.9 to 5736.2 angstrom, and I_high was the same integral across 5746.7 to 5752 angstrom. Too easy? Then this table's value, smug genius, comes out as 1.00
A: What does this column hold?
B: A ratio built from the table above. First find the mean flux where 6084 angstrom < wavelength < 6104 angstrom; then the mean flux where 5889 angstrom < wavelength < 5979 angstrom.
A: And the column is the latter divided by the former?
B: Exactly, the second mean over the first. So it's 0.94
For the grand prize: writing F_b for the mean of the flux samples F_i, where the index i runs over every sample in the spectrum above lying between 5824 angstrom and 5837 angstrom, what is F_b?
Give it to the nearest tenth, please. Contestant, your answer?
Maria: 220.2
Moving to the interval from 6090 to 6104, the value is 219.0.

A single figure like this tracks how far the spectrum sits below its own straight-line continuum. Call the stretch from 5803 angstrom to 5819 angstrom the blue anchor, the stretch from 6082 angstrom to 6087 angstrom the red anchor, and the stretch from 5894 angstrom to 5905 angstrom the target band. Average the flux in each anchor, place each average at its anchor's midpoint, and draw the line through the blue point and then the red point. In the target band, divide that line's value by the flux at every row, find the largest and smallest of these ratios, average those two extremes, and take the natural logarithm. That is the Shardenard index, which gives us 0.21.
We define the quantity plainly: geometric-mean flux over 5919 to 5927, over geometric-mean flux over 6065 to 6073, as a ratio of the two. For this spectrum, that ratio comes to 0.98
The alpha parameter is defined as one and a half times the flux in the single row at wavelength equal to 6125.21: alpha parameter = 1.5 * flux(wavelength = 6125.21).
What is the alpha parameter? 287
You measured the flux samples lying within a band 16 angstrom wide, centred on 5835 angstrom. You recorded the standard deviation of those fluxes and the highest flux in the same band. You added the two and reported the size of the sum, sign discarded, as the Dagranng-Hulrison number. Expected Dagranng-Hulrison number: 229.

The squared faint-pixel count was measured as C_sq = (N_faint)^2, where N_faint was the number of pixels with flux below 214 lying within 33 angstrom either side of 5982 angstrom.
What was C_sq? 196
